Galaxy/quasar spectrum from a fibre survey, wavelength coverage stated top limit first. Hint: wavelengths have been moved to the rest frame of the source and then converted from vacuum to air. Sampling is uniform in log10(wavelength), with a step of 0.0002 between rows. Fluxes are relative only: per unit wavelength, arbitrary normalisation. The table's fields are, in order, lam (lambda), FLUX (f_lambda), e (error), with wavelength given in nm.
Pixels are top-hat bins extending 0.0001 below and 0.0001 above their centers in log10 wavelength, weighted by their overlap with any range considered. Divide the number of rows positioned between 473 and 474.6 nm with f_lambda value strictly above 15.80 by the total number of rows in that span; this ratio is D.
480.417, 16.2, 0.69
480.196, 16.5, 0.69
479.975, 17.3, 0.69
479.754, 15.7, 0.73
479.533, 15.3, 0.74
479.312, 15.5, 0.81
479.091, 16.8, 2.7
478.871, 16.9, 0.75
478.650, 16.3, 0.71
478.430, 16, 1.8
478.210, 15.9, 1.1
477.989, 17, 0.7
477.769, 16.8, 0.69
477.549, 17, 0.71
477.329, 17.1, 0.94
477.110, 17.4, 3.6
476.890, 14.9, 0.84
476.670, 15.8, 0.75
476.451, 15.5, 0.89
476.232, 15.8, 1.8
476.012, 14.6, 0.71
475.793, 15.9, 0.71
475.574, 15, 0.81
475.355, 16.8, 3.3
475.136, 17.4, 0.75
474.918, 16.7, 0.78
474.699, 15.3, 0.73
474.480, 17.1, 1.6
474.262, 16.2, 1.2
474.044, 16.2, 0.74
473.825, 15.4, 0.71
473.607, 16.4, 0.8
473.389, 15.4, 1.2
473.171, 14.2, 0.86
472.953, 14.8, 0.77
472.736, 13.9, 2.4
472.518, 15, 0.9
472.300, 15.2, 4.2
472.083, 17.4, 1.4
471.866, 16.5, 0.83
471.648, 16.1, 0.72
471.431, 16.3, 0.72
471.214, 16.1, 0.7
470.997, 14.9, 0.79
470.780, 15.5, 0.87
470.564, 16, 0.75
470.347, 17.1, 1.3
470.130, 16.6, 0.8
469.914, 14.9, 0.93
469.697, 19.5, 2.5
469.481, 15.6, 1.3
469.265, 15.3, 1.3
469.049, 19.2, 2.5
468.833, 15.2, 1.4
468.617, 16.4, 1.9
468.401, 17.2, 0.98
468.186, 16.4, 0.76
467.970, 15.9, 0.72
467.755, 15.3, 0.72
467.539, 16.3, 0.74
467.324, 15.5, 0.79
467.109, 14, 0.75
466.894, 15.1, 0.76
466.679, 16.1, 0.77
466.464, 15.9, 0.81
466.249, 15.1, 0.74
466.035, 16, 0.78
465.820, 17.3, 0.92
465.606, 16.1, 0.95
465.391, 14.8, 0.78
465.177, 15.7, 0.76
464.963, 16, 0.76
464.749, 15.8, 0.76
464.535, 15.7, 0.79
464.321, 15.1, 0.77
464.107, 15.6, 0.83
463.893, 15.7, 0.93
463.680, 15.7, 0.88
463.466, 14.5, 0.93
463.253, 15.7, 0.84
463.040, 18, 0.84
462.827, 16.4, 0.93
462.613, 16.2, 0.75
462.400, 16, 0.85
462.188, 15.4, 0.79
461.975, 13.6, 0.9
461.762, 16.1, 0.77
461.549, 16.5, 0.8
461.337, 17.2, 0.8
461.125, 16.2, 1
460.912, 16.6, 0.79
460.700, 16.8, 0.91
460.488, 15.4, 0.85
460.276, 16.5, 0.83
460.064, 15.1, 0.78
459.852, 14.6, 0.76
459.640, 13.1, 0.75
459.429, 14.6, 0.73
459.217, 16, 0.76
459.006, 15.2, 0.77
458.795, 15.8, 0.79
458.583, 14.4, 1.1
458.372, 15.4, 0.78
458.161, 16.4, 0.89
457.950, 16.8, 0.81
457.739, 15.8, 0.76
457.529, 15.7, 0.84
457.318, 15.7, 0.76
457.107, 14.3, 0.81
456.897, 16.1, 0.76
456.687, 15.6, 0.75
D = 0.57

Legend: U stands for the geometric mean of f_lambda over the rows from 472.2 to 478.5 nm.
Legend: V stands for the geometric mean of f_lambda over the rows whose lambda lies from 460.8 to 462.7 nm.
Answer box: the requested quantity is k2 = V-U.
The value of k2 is 0.1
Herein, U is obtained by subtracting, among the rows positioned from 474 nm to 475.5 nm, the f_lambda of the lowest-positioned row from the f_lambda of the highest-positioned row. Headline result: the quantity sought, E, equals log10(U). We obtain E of -0.22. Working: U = 1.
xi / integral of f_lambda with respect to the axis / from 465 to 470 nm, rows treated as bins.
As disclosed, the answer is 80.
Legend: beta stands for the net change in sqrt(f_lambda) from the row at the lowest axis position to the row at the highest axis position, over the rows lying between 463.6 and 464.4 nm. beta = -0.08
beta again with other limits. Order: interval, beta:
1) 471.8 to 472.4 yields -0.16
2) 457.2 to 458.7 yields -0.17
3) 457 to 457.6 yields 0.18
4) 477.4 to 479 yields -0.01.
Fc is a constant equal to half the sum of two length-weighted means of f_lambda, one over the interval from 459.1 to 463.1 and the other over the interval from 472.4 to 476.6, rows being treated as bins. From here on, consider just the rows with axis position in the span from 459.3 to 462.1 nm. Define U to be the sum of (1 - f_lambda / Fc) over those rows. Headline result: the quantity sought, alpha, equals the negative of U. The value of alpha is -0.1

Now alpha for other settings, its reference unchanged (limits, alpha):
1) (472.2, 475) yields -0.2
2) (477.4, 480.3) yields 0.5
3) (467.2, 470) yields 0.5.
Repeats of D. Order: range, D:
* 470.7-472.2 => 0.71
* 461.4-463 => 0.71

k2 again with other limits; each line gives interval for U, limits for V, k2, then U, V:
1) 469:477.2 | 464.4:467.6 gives -0.3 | 16.0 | 15.7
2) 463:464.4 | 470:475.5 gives 0.2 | 15.7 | 15.9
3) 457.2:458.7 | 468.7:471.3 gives 0.5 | 15.7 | 16.3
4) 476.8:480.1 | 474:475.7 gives -0.1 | 16.4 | 16.3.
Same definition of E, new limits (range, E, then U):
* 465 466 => 0.20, 2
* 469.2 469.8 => 0.62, 4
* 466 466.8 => -1.00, 0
